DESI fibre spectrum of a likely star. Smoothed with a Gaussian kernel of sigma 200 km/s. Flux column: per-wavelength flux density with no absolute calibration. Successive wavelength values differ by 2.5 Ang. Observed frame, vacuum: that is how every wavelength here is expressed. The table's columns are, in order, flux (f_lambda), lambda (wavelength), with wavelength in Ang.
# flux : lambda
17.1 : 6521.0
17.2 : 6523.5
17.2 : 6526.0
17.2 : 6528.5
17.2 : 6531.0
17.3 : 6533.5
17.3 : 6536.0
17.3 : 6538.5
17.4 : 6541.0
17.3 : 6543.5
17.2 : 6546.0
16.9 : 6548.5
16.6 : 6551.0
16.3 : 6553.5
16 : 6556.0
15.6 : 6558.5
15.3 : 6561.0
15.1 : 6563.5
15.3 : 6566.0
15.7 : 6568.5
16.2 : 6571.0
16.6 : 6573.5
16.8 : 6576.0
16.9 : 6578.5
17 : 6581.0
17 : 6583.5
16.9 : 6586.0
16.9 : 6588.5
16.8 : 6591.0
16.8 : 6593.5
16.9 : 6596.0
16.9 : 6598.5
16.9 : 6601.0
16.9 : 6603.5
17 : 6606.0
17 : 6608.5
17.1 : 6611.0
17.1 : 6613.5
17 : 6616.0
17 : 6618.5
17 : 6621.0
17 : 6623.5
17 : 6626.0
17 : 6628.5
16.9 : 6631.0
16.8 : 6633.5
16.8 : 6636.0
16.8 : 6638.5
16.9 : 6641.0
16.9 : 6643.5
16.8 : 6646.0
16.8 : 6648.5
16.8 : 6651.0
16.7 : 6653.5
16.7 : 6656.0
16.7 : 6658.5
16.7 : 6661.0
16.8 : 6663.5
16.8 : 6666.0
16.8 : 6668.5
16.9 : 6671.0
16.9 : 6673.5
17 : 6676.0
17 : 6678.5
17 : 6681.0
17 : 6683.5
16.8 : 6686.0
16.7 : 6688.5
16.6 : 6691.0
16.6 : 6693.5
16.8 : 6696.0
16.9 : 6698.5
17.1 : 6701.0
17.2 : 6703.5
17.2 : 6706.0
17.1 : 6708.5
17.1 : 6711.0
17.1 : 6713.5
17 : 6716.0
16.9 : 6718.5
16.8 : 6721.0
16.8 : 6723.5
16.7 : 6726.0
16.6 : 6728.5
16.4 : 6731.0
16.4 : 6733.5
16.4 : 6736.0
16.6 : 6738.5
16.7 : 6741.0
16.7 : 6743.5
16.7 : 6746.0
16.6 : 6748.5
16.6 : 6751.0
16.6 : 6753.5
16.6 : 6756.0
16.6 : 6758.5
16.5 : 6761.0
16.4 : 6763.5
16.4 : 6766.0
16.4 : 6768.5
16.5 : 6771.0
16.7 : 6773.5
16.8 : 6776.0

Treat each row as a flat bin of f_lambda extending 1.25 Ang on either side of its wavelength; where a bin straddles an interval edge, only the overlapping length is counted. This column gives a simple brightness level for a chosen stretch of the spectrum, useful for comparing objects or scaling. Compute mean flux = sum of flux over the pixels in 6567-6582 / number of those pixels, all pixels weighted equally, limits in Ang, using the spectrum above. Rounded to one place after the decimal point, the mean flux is 16.5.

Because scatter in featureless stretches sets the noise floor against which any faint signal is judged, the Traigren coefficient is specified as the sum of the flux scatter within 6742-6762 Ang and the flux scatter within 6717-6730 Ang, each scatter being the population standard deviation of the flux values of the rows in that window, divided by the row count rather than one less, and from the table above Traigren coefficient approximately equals 0.16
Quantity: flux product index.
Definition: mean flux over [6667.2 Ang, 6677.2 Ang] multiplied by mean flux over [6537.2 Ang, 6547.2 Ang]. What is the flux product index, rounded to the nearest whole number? 292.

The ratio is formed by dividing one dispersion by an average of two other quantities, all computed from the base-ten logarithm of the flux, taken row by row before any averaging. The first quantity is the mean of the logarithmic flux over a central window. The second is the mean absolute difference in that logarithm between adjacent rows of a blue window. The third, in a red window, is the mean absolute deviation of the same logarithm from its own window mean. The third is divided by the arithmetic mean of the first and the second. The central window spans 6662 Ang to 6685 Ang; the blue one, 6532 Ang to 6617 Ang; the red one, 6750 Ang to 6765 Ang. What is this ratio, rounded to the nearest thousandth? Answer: 0.003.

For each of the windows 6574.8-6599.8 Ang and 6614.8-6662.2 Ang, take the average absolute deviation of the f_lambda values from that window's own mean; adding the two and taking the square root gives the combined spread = 0.40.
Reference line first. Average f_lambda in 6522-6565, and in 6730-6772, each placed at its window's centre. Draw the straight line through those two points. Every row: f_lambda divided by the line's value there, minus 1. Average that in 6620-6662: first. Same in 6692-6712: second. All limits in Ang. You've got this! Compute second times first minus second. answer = -0.025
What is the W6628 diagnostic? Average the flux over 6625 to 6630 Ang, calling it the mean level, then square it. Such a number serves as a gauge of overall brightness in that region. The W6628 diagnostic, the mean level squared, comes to 289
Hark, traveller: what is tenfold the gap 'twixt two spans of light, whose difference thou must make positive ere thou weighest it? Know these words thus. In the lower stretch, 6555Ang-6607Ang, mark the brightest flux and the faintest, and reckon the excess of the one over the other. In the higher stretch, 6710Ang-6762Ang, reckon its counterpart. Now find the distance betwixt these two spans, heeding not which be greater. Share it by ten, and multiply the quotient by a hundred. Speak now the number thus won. 12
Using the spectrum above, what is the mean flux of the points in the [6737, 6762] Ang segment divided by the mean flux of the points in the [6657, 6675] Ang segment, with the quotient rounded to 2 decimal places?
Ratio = 0.99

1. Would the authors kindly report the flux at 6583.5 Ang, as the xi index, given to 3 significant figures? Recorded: 17.0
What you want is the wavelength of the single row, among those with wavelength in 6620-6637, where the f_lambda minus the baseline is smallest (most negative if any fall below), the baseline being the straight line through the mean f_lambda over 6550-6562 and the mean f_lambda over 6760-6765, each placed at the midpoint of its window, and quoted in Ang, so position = 6636.0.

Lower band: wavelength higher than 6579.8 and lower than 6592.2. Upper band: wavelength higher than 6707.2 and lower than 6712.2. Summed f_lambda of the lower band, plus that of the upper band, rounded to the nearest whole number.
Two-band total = 119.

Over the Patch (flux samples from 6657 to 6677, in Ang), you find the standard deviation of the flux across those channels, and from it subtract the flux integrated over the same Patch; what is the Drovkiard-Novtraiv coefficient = -336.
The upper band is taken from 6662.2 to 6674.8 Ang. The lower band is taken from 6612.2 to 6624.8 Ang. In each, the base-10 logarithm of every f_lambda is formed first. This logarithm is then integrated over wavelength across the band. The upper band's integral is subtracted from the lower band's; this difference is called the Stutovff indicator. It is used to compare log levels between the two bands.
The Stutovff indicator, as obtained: 0.06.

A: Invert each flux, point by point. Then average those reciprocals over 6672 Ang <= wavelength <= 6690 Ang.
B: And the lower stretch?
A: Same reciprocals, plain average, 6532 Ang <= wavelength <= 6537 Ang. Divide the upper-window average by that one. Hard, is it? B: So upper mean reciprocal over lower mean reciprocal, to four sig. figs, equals 1.023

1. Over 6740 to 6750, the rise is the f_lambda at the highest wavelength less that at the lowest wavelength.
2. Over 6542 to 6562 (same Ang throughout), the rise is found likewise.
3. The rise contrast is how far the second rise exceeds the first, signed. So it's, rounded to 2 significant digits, -1.9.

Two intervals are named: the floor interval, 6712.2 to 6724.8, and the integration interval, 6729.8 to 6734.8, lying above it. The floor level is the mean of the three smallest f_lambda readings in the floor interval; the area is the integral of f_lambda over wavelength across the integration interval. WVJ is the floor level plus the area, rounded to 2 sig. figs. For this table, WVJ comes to 99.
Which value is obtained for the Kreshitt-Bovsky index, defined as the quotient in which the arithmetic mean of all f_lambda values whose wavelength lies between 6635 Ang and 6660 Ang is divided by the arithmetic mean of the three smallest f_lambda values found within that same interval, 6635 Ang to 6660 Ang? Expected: 1.005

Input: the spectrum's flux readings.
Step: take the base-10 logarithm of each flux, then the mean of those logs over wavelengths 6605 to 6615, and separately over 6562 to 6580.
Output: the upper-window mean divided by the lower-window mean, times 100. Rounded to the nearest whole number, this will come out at 102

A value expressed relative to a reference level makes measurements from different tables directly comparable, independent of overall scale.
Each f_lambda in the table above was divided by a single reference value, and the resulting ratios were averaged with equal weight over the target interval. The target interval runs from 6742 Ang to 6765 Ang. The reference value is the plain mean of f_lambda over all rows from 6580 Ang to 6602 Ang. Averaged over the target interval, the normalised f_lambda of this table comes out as 0.982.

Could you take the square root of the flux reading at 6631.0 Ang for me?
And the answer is 4.11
